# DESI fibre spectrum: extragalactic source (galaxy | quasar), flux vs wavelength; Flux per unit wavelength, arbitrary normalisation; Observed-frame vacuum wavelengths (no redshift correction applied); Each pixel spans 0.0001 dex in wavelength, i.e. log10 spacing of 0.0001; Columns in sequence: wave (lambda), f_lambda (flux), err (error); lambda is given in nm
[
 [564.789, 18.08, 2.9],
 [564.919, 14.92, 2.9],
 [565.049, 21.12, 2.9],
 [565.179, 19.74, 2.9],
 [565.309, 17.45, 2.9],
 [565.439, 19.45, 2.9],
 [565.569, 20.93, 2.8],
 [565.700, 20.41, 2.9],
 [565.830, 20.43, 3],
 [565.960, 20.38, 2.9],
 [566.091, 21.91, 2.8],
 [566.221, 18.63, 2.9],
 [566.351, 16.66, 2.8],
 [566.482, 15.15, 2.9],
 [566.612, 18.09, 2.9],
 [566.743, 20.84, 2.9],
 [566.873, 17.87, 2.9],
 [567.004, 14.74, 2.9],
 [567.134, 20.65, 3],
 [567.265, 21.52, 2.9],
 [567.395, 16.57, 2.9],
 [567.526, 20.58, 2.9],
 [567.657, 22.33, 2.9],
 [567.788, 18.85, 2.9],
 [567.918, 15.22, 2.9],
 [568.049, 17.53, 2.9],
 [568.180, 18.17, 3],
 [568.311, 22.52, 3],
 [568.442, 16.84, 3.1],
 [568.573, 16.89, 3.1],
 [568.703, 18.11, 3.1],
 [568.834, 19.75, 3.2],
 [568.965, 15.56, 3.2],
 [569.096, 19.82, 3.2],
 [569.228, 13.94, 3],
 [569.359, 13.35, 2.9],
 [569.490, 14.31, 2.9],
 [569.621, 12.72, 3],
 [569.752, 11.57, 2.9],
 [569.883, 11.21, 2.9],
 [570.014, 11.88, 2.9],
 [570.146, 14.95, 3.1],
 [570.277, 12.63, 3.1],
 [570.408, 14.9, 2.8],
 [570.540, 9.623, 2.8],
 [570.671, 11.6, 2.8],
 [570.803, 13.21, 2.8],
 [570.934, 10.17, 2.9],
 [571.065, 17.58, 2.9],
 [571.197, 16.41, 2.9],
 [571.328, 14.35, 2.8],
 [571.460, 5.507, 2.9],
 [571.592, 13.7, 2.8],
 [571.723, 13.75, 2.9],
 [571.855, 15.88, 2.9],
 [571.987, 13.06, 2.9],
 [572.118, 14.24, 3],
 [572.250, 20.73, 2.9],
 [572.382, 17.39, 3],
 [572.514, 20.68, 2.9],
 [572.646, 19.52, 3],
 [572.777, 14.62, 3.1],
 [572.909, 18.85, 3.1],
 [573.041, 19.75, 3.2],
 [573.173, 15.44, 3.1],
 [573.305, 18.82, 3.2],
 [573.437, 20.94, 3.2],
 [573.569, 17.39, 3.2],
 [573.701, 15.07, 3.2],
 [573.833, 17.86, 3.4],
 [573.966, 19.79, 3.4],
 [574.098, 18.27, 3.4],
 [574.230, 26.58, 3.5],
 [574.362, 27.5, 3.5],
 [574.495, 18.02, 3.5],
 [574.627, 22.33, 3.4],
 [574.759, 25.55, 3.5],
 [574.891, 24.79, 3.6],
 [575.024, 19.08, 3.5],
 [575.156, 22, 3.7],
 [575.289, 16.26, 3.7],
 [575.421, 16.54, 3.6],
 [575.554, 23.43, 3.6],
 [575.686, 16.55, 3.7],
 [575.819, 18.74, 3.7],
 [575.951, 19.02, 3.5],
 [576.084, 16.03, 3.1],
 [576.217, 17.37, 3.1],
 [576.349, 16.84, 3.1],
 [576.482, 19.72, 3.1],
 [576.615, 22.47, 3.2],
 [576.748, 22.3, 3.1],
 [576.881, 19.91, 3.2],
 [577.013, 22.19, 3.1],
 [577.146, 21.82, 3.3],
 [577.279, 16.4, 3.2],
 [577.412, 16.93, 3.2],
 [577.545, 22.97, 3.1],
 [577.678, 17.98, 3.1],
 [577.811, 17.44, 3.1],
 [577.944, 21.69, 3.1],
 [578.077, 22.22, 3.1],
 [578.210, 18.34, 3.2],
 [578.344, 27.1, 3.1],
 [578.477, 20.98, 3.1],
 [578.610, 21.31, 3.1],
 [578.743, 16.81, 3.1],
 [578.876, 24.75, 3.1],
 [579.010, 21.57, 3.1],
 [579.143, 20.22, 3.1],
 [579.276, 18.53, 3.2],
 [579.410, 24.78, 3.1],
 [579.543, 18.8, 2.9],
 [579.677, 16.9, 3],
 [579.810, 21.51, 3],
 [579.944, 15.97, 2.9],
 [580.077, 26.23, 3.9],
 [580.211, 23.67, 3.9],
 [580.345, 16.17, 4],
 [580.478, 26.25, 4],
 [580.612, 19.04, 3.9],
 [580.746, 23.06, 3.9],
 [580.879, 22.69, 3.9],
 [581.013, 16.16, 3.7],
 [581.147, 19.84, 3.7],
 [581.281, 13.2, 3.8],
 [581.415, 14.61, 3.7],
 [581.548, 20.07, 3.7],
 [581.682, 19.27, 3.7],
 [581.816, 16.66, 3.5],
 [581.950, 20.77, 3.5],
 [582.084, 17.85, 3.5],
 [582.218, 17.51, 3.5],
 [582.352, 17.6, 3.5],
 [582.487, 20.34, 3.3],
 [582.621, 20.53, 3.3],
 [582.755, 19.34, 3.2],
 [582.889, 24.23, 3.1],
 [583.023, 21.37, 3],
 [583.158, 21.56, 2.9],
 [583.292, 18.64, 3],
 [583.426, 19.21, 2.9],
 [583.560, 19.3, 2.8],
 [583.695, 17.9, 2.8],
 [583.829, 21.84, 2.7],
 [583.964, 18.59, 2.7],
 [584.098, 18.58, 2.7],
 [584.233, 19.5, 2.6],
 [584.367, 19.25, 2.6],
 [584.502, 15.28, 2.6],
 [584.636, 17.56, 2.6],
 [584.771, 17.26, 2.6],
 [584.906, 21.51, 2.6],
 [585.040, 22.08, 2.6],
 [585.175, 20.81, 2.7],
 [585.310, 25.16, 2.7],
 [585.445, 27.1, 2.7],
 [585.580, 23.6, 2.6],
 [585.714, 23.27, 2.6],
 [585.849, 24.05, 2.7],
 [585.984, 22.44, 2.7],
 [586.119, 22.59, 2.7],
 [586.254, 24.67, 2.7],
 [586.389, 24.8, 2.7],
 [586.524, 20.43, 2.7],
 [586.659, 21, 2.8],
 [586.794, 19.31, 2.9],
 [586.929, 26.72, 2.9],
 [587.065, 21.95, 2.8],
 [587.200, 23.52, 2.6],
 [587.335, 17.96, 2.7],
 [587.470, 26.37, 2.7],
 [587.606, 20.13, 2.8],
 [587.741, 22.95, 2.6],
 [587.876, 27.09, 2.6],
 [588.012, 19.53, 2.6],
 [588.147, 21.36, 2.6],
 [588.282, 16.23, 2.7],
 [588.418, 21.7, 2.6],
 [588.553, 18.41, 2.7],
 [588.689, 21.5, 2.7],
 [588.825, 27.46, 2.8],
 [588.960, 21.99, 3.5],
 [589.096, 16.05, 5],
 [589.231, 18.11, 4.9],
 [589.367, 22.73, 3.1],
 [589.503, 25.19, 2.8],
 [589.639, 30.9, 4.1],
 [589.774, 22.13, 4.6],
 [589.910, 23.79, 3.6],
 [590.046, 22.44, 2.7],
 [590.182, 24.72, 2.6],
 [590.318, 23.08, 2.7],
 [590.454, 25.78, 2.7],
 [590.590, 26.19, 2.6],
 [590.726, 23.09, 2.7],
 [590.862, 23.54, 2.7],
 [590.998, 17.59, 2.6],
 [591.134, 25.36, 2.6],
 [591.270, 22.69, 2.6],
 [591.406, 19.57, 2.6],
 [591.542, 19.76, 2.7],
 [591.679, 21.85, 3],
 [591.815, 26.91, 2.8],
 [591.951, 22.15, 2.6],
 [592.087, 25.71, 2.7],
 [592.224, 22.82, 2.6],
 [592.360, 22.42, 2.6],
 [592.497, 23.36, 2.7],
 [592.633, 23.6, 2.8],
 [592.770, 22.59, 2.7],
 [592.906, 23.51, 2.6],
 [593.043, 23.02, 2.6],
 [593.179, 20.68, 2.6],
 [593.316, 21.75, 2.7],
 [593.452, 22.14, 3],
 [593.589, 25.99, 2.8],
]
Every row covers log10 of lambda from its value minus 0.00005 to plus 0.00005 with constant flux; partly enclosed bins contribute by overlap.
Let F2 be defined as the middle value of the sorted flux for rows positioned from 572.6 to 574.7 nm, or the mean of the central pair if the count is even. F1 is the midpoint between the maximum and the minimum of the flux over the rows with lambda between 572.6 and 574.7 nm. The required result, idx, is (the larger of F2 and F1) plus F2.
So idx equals 40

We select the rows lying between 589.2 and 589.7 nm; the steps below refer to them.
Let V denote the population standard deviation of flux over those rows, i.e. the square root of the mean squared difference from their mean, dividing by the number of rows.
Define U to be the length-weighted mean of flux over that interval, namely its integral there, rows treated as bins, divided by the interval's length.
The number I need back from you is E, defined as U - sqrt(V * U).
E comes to 14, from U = 24.6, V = 4.6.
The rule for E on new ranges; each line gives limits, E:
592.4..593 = 20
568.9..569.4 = 9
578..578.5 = 14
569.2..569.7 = 11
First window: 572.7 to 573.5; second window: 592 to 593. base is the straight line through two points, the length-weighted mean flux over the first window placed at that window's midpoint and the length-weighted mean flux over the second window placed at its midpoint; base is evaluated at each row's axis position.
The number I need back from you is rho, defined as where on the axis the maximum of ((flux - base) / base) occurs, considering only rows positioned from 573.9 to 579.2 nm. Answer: 574.362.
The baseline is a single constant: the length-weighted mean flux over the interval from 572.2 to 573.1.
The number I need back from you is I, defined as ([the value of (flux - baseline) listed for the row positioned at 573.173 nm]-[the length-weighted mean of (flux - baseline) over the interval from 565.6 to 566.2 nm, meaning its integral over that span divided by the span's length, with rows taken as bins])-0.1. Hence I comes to -5.3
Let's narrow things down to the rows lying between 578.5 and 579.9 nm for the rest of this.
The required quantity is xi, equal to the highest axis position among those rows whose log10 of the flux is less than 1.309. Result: 579.677 nm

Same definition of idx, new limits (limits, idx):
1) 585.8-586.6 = 47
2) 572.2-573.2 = 38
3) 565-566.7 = 39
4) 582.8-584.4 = 40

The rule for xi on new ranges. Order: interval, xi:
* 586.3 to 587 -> 586.794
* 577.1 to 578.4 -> 578.210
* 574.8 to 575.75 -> 575.686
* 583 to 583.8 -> 583.695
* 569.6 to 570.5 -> 570.408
